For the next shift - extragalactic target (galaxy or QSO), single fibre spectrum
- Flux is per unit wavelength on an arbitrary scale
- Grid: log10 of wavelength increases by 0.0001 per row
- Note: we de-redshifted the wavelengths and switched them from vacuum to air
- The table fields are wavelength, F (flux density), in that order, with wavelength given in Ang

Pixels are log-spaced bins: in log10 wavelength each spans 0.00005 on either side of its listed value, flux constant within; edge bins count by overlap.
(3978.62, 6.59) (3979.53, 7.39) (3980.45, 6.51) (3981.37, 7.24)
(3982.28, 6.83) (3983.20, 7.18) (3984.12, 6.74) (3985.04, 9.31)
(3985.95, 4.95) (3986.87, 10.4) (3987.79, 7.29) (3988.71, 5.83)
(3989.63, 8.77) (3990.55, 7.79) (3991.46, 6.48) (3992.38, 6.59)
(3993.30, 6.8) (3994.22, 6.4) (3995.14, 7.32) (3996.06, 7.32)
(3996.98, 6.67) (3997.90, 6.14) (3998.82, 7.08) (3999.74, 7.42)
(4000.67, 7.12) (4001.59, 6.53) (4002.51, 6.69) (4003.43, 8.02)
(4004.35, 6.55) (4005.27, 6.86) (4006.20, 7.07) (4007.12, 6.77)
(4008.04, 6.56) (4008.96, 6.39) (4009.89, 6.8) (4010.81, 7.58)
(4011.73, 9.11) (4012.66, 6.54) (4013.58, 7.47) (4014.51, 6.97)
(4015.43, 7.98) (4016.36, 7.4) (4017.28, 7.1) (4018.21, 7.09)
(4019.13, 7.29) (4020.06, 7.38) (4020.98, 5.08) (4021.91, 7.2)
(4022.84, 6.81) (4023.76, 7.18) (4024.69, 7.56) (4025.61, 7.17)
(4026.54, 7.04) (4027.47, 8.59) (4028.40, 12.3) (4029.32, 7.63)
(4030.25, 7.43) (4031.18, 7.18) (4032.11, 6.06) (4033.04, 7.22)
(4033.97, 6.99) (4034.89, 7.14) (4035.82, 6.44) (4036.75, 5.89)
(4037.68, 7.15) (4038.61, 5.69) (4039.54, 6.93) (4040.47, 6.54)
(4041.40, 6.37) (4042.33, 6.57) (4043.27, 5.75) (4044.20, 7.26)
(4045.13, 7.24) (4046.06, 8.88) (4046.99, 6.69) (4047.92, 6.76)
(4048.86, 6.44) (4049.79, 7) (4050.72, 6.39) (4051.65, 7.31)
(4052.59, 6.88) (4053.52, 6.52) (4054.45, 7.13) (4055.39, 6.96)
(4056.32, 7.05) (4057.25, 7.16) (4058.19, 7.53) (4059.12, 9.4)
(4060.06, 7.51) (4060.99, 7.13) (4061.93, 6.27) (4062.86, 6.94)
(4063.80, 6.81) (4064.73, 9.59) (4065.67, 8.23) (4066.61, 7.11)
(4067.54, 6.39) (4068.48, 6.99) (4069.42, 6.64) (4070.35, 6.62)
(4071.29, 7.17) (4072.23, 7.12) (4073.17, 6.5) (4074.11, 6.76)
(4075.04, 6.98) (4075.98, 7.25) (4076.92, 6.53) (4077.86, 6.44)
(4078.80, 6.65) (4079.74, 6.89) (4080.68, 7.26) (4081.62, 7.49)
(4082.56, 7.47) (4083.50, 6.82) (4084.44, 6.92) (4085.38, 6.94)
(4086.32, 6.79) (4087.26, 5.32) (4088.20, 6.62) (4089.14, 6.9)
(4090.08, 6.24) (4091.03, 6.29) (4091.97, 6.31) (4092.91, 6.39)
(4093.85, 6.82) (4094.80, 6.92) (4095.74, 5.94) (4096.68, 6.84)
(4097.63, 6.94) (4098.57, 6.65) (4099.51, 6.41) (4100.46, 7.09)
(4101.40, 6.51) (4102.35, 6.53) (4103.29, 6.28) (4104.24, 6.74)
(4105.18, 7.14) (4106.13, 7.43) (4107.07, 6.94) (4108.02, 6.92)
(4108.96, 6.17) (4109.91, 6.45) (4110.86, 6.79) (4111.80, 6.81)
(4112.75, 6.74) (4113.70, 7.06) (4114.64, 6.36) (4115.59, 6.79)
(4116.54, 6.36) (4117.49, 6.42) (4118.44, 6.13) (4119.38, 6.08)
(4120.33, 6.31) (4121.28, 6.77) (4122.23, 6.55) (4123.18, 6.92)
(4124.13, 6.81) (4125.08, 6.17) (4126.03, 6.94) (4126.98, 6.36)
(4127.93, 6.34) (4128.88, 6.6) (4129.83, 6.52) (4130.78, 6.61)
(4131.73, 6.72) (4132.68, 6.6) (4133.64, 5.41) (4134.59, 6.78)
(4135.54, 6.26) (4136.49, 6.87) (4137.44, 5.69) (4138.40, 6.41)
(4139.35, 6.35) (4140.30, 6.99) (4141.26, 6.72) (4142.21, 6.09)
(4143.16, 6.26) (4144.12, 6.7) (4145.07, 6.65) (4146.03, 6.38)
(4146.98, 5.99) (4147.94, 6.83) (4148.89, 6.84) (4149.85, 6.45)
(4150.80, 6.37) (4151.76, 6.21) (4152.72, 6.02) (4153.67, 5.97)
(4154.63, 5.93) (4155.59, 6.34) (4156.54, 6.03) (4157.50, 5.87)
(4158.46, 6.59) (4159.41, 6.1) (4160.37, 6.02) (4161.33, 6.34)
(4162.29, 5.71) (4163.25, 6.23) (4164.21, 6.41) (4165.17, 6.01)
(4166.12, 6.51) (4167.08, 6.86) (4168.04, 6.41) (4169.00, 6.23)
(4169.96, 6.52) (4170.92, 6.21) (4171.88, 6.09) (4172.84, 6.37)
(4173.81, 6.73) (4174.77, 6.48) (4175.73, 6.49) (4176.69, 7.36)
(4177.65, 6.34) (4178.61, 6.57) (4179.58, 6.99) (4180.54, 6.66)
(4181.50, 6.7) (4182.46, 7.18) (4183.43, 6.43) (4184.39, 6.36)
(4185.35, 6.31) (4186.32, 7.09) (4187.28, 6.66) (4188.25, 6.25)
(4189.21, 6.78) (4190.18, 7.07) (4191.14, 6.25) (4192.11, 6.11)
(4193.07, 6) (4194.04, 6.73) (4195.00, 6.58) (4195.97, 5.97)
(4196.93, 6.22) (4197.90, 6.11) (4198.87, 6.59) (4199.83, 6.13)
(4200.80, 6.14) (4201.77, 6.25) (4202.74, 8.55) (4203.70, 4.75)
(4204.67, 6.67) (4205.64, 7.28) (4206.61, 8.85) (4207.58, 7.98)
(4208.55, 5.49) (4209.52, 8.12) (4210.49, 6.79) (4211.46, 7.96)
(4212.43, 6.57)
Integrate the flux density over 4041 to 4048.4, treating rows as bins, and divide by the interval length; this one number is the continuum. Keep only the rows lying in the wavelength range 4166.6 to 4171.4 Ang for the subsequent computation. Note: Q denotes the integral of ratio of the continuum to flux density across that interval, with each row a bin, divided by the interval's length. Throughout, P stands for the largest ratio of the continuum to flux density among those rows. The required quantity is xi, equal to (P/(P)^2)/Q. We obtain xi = 0.83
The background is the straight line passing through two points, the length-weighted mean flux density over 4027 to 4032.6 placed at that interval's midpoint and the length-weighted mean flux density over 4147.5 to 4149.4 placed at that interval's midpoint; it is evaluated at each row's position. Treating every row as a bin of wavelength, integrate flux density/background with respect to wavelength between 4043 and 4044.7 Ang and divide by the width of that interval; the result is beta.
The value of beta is 0.82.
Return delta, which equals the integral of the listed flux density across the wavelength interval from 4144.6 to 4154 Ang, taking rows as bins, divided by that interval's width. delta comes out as 6.4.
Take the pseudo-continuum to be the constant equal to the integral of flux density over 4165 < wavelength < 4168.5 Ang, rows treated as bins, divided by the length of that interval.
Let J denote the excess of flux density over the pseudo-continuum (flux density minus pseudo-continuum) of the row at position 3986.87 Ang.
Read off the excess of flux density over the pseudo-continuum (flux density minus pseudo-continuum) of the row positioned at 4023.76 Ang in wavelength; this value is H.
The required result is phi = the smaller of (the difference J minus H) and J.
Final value 3.22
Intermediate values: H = 0.7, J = 3.9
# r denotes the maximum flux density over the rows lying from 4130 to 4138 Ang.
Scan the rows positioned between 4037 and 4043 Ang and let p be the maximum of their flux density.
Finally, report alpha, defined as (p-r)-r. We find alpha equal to -6.6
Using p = 7.15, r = 6.87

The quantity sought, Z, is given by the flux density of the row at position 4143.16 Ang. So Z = 6.26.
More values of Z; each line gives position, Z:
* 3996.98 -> 6.67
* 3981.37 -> 7.24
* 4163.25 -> 6.23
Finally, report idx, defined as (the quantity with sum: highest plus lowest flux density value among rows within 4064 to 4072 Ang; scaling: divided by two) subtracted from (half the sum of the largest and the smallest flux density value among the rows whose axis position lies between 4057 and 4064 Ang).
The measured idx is -0.2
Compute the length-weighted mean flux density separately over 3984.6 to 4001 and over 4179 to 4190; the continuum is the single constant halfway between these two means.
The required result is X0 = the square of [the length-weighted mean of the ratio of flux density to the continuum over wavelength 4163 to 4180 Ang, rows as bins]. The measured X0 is 0.87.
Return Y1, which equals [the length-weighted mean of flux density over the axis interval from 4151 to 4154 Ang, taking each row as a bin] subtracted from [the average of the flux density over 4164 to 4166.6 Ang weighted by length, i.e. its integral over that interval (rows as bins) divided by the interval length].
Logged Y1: 0.22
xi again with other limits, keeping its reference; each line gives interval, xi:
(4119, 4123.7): 0.83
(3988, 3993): 0.84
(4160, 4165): 0.73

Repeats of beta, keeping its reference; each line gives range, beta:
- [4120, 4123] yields 0.92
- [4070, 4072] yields 0.90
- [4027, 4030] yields 1.14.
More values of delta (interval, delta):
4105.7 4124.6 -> 6.6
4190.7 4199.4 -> 6.3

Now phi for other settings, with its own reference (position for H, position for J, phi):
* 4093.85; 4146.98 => -0.83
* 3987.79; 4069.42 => -0.65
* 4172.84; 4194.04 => 0.23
